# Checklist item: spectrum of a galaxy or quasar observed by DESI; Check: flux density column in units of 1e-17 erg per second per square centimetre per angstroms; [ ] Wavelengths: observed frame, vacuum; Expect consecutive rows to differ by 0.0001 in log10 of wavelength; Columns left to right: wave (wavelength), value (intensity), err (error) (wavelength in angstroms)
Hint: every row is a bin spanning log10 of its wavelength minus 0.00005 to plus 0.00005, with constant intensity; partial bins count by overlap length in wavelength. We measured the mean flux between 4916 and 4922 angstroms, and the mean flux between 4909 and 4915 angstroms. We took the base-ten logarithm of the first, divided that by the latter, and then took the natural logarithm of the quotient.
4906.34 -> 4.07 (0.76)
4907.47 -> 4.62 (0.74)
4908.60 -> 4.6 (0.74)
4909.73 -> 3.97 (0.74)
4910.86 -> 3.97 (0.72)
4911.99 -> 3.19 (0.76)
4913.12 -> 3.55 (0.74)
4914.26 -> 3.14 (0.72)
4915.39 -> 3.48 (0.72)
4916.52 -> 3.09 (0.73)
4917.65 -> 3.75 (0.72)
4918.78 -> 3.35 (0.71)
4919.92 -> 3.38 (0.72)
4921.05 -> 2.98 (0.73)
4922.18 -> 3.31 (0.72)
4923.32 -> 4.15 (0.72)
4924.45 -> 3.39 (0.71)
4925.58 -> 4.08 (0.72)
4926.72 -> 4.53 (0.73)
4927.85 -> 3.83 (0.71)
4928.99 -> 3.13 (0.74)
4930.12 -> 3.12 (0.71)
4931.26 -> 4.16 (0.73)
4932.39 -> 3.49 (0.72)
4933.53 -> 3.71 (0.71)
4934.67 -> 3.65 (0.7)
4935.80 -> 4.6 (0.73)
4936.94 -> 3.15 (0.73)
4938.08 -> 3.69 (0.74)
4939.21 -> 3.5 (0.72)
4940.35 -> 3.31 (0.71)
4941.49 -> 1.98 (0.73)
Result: -1.93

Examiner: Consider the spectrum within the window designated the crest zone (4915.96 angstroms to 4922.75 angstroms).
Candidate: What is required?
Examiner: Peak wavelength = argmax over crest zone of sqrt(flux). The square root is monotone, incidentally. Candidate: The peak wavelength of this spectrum 4917.65 angstroms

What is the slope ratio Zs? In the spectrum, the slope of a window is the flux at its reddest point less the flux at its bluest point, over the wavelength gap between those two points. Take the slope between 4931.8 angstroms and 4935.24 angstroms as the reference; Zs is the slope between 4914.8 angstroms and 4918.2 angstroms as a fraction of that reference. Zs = 1.7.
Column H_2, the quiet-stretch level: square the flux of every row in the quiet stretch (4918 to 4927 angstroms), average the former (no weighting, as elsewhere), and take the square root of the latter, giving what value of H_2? 3.68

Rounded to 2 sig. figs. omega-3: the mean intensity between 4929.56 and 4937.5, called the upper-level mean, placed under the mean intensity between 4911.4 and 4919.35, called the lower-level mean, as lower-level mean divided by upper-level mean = 0.91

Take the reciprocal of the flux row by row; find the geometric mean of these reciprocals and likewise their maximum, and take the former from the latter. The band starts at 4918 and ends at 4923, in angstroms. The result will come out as 0.028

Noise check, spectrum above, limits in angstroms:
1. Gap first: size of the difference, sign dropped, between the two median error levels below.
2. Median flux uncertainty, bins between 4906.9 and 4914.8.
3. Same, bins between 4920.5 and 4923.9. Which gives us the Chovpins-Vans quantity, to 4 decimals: 0.0200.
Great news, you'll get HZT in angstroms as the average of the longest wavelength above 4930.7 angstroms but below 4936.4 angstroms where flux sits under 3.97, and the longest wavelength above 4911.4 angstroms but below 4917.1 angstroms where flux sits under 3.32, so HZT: 4925.6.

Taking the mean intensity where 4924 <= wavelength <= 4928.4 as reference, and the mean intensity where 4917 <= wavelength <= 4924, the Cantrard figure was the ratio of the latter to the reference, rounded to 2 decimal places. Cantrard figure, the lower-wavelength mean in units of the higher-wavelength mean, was 0.88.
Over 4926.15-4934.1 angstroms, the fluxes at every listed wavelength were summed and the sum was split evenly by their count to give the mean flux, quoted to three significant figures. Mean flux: 3.71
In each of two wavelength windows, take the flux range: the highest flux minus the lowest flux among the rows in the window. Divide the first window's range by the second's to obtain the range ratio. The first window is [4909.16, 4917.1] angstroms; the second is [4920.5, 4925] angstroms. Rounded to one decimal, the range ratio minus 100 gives -99.2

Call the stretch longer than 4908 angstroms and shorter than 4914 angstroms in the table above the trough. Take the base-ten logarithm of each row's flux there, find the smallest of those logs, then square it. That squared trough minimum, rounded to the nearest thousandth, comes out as 0.254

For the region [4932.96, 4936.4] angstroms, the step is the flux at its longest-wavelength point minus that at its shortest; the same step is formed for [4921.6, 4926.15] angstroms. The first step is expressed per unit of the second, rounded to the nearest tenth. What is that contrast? 1.2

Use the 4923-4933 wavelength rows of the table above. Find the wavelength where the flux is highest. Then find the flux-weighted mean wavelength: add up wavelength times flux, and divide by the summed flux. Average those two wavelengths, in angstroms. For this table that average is 4927.2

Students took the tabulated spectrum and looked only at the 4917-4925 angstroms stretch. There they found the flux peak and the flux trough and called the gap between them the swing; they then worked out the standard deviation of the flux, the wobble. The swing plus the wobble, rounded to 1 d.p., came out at 1.5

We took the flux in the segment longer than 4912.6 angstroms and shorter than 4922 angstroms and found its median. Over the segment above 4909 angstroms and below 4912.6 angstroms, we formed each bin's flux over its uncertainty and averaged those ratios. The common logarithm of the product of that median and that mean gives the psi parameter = 1.23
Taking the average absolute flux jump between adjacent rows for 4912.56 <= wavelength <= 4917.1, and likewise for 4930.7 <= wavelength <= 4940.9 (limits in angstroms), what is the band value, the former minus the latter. -0.15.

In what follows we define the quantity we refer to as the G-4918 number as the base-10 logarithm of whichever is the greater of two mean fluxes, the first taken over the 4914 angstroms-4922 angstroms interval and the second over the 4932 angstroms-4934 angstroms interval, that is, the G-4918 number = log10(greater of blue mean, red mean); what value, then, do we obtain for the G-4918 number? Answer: 0.556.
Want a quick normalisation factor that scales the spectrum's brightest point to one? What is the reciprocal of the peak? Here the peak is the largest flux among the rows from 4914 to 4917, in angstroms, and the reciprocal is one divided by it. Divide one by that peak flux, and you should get 0.287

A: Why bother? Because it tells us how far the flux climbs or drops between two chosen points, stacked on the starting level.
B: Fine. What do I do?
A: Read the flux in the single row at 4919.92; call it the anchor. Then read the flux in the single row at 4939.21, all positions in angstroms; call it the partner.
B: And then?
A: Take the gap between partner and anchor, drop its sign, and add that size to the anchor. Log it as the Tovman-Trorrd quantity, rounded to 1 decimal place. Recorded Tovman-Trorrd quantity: 3.5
